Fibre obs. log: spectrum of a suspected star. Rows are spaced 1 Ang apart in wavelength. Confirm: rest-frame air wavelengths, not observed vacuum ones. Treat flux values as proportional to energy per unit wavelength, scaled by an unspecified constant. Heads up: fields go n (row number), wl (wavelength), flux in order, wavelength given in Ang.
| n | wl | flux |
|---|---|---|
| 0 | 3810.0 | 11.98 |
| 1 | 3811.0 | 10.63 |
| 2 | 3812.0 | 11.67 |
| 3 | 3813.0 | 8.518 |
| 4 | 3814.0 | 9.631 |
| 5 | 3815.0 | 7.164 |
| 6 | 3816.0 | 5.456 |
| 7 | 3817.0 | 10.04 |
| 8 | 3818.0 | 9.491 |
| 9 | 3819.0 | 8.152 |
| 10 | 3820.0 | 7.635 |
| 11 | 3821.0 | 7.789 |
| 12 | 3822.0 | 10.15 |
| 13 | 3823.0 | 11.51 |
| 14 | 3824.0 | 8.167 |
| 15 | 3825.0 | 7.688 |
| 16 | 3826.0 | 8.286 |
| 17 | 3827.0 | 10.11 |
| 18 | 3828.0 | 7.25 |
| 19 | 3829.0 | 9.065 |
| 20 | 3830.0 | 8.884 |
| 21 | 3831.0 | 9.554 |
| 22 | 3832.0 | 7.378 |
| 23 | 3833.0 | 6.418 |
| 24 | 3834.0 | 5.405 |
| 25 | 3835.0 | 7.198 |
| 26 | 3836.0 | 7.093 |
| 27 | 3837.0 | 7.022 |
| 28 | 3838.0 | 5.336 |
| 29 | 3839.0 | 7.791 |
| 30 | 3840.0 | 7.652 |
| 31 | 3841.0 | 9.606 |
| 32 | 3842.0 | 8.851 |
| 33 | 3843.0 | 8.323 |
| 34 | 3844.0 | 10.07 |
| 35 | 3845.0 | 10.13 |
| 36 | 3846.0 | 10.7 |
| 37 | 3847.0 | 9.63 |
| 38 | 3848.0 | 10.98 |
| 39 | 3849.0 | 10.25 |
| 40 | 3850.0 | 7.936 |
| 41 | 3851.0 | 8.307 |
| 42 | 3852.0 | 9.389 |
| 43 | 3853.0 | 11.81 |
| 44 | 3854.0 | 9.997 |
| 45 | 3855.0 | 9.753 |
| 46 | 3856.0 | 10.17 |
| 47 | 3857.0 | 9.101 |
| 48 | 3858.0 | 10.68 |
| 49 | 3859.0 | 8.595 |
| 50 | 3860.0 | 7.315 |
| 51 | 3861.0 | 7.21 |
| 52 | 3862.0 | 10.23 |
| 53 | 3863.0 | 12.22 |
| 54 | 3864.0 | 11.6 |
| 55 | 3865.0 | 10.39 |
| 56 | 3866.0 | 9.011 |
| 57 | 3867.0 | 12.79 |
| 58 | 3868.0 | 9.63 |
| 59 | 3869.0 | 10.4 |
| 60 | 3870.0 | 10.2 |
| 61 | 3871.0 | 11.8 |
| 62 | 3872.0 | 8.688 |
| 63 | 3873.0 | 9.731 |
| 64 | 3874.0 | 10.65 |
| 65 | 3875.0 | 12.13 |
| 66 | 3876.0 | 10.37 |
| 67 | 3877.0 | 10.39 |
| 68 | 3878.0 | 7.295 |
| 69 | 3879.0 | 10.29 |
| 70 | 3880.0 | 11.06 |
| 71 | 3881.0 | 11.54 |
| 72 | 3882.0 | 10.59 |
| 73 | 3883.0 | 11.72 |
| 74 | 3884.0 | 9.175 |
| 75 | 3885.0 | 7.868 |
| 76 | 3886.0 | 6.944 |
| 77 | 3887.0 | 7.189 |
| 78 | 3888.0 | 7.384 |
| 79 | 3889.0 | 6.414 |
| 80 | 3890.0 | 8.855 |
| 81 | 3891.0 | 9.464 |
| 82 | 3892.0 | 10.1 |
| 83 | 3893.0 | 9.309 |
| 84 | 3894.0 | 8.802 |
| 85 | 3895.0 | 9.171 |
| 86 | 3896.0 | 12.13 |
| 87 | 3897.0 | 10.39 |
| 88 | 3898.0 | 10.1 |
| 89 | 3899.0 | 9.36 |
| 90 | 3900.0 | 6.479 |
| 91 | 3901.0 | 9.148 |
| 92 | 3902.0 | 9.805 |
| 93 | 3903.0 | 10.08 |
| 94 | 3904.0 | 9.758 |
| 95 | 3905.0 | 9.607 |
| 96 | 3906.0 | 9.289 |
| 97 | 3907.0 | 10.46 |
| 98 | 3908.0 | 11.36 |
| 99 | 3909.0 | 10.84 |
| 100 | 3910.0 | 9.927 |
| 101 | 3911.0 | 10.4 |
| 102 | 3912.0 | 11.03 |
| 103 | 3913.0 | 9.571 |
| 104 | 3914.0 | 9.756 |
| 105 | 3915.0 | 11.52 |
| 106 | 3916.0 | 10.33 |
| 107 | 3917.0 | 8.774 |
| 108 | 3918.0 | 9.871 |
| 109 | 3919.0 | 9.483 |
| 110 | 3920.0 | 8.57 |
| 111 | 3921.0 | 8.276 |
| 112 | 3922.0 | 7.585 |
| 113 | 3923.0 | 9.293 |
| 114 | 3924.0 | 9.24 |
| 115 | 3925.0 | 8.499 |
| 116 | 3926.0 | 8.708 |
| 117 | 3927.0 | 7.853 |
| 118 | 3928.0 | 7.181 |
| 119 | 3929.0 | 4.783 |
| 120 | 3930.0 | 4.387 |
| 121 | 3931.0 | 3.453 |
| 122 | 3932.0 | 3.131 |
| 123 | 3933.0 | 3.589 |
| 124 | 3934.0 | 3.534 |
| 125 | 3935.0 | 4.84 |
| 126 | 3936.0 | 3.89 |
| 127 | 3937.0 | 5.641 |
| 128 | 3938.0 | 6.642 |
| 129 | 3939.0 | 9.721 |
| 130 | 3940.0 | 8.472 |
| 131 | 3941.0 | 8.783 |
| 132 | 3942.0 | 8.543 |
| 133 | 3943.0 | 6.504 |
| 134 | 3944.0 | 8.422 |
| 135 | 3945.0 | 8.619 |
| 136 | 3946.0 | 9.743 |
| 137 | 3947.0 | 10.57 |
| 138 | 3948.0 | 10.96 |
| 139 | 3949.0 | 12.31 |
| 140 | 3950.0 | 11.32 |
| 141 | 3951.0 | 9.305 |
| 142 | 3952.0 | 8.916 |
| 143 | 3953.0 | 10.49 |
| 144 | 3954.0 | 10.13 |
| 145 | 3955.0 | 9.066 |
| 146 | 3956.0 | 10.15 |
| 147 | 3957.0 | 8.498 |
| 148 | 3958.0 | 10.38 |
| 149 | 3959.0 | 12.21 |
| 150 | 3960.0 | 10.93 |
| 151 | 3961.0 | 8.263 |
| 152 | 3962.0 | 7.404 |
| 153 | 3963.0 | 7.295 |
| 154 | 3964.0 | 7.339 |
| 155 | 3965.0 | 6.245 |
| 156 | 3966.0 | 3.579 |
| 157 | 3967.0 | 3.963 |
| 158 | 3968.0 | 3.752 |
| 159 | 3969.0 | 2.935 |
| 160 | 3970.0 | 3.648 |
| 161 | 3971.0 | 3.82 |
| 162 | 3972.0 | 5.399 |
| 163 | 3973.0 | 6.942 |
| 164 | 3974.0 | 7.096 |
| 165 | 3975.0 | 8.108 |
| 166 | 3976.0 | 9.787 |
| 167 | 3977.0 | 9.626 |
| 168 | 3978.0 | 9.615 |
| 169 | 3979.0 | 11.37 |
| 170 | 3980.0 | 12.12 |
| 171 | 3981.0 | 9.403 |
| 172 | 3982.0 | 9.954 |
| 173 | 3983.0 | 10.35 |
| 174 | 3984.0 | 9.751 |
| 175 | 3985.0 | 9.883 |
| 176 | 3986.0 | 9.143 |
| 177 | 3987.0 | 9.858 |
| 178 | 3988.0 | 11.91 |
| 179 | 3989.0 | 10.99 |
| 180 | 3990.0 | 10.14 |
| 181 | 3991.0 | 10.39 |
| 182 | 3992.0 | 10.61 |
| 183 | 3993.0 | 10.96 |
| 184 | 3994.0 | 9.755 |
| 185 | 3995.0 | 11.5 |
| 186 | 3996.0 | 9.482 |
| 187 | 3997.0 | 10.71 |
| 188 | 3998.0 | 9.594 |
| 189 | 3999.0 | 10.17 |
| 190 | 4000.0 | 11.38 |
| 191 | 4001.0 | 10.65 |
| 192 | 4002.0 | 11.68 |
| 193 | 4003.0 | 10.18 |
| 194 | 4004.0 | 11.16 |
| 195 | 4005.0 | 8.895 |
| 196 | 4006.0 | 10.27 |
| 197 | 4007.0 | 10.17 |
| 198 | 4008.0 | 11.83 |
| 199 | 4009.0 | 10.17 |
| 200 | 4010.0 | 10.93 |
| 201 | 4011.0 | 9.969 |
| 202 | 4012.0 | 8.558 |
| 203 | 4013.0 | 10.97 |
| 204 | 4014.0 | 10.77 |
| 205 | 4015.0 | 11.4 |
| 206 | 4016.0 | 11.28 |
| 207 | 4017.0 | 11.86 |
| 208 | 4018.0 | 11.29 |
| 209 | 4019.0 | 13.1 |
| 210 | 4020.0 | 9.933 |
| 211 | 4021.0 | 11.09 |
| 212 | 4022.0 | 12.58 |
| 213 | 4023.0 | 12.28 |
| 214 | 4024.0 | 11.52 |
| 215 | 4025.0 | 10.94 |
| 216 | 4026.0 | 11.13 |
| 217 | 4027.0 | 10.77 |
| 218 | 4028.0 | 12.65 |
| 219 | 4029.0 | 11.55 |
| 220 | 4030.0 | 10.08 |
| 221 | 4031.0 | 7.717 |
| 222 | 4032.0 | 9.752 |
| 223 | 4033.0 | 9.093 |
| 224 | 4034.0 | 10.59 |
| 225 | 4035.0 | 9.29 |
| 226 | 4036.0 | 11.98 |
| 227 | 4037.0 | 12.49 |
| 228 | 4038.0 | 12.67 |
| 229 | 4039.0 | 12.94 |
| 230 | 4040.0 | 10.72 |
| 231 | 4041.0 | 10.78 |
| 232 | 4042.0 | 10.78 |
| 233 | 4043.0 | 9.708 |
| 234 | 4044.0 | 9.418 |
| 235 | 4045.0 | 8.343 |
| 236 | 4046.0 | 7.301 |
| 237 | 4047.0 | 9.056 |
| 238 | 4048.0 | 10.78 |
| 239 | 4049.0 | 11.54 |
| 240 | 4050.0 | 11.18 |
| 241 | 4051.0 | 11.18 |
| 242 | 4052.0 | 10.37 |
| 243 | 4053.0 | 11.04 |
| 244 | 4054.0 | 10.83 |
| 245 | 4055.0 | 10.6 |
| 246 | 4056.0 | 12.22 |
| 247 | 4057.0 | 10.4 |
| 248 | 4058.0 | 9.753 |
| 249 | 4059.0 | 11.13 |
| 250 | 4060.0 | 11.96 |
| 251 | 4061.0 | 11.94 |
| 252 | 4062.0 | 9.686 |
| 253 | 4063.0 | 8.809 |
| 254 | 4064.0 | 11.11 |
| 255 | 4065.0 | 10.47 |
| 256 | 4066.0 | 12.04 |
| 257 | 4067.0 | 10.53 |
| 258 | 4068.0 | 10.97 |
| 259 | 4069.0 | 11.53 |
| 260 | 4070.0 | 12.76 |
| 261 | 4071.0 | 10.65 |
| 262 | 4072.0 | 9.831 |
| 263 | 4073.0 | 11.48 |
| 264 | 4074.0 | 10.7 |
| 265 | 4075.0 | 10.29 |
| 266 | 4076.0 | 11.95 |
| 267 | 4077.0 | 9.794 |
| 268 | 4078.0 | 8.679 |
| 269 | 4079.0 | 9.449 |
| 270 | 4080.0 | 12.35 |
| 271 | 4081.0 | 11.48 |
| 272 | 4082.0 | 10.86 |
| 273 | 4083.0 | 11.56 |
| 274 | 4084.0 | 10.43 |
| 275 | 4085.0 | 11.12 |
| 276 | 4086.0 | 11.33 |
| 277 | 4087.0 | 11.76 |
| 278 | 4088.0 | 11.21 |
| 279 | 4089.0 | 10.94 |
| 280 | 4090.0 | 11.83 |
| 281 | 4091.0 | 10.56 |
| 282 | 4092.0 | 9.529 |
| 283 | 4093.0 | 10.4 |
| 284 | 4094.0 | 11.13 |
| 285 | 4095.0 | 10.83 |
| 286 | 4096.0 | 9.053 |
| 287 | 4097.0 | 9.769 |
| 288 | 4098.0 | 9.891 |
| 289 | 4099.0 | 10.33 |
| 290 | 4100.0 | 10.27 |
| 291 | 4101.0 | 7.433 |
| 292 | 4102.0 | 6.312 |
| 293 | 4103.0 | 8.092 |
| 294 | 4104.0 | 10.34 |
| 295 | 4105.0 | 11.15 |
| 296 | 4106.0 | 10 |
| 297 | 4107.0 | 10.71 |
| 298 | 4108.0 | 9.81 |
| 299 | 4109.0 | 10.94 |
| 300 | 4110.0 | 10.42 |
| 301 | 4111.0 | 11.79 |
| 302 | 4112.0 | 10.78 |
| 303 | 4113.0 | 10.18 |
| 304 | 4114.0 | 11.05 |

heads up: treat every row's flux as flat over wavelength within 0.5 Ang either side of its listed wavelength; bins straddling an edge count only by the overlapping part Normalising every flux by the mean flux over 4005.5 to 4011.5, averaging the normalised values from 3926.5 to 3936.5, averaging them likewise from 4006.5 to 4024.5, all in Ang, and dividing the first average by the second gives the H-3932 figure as 0.42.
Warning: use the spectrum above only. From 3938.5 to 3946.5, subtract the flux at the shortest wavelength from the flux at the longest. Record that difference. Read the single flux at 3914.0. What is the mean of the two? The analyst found 4.9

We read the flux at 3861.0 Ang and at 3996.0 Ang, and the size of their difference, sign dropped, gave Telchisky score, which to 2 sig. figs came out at 2.3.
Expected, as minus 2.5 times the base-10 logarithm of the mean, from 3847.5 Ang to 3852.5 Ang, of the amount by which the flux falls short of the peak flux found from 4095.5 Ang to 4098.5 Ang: 0.71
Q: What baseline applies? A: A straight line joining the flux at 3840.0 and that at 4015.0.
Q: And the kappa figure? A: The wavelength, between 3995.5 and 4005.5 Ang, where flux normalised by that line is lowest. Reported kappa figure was 4005.0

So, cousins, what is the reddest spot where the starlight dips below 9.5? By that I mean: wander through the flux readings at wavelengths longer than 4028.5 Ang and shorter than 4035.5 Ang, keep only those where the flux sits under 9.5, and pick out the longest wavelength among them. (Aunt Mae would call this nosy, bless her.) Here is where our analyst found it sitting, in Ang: 4035.0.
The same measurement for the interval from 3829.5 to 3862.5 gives 3861.0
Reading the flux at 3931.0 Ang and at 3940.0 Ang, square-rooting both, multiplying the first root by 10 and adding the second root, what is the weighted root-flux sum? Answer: 21.5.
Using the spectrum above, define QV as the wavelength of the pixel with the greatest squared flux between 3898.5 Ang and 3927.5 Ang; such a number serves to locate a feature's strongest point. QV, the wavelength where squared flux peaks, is 3915.0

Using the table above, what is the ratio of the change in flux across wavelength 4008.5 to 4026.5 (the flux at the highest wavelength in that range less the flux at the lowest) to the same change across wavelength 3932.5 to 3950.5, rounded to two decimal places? 0.12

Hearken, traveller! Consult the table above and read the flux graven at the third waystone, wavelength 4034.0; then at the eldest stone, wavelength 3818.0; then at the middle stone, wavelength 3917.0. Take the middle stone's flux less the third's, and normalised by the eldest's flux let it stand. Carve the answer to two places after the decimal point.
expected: -0.19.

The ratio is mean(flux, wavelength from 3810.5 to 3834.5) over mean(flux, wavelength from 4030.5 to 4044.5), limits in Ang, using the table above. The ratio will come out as 0.81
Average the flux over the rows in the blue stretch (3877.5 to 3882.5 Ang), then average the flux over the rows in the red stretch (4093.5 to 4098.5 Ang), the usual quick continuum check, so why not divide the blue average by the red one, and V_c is 1.002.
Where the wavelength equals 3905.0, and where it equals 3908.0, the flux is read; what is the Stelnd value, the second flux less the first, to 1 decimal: 1.8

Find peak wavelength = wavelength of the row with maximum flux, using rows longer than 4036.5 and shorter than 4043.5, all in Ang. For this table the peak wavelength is 4039.0 Ang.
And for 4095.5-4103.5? 4099.0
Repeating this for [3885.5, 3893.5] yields 3892.0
